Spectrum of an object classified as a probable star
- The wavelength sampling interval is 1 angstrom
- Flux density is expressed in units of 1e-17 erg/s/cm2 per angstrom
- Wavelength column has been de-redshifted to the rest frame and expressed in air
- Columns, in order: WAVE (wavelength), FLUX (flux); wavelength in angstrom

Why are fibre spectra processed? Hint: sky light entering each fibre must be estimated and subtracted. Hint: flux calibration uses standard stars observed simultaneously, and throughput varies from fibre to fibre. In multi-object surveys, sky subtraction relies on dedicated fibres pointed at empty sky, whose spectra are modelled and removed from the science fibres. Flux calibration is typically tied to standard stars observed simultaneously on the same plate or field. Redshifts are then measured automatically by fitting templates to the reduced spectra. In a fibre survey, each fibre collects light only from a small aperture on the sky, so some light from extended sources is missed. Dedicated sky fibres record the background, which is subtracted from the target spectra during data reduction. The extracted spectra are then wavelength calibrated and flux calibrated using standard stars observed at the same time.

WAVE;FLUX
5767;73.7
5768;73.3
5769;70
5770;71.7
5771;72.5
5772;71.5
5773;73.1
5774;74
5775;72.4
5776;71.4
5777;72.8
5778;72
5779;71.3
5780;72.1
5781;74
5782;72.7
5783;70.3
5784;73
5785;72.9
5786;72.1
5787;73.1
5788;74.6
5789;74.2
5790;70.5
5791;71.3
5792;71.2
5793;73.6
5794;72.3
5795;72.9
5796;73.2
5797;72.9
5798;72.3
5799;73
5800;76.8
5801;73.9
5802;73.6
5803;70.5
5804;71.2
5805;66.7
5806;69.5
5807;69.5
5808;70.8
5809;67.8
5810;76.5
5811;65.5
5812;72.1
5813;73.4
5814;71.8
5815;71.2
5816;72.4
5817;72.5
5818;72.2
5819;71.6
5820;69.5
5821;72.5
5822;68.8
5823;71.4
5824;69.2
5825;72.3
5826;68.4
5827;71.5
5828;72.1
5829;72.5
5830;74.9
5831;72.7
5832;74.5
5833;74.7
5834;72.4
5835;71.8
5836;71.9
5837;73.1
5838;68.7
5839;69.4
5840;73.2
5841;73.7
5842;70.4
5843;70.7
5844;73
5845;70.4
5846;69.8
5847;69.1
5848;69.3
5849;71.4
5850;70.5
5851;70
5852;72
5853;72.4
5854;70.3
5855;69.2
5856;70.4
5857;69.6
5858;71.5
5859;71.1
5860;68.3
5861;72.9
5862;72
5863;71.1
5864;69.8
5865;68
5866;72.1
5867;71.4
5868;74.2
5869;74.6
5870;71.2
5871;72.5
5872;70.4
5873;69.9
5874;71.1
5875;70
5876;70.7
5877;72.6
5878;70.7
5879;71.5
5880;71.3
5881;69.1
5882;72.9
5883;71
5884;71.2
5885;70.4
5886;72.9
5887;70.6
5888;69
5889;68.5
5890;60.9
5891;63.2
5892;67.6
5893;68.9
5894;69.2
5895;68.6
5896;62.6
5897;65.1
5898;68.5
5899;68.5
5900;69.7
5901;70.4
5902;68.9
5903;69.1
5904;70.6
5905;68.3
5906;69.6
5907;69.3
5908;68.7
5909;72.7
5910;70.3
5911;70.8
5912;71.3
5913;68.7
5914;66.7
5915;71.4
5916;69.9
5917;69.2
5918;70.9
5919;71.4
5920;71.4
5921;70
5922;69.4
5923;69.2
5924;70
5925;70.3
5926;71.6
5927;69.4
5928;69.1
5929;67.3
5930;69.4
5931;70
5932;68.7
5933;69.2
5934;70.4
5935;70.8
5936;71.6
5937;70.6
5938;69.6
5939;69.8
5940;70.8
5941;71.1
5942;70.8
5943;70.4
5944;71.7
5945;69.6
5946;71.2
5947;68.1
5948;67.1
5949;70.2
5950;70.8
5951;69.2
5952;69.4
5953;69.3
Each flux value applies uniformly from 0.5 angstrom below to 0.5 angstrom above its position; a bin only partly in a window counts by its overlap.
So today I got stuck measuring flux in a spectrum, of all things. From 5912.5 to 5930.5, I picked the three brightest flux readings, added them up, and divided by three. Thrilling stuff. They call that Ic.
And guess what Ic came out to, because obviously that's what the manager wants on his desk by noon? 71.5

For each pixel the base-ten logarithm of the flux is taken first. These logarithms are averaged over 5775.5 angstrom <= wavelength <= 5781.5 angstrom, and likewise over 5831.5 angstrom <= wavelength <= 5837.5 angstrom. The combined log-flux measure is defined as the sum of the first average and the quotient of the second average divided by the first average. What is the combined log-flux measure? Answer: 2.86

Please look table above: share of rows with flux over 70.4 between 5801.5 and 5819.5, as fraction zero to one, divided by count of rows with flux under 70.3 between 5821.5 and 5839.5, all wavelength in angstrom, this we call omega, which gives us 0.14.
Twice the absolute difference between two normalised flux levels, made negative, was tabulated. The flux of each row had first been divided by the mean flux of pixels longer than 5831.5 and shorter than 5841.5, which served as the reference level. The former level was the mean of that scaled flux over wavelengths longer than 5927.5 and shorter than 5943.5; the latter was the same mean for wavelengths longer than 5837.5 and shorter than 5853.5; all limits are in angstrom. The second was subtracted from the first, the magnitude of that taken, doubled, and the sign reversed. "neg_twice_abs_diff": -0.025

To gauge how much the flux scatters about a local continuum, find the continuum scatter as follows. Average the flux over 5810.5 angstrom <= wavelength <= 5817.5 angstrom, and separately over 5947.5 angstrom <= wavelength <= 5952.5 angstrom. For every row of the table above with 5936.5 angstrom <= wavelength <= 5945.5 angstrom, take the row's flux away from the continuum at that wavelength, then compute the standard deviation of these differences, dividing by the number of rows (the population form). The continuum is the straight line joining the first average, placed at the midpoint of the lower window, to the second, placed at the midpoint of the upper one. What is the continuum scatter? 0.7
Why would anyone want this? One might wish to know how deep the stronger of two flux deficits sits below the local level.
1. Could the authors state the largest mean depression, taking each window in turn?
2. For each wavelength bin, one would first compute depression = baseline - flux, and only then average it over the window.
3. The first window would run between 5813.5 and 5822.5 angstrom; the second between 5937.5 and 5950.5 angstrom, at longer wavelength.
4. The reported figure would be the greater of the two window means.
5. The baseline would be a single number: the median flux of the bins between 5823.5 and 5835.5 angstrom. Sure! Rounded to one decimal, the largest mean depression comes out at 2.3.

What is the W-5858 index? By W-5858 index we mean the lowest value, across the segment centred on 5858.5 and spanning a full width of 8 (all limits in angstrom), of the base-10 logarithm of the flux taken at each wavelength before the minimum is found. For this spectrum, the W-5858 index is 1.83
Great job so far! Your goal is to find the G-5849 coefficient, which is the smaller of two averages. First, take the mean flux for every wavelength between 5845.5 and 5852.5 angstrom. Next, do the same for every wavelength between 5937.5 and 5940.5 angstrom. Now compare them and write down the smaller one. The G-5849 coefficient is 70.1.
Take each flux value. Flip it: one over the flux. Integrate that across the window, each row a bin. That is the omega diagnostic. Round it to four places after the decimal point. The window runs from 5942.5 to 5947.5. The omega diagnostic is 0.0712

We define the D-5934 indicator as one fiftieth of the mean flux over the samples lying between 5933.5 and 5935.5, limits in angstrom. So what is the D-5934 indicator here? 1.41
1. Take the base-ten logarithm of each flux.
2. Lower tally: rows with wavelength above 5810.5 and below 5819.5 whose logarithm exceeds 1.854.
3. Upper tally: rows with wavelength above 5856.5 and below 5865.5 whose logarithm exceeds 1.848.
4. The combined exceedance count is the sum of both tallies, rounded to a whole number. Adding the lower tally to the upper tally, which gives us 12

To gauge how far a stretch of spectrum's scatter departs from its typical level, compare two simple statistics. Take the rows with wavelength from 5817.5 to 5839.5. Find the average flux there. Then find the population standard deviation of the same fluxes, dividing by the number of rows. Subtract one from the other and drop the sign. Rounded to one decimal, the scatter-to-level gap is 69.8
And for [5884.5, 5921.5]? 66.5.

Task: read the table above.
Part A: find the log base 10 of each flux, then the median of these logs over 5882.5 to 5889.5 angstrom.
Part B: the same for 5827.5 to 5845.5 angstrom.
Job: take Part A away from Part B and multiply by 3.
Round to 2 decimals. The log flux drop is 0.03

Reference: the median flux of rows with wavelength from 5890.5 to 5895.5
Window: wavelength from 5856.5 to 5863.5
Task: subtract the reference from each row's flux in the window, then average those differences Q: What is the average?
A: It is 2.3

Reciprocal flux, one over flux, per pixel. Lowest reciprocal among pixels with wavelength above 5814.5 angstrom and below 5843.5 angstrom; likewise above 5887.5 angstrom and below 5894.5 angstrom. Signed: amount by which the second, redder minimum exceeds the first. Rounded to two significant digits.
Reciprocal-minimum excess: 0.0011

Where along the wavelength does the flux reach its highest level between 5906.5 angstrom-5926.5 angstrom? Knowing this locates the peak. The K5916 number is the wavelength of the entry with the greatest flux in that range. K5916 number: 5909 angstrom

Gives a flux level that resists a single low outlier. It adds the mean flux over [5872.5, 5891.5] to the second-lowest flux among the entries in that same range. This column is 133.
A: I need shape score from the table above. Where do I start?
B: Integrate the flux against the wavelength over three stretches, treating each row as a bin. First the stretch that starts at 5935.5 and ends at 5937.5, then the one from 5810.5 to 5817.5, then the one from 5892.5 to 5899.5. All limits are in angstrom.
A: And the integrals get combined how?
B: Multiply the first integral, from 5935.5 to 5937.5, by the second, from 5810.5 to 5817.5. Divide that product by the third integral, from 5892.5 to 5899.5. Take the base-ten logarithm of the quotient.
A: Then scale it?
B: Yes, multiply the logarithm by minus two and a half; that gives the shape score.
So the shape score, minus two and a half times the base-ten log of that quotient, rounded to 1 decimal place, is -5.4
